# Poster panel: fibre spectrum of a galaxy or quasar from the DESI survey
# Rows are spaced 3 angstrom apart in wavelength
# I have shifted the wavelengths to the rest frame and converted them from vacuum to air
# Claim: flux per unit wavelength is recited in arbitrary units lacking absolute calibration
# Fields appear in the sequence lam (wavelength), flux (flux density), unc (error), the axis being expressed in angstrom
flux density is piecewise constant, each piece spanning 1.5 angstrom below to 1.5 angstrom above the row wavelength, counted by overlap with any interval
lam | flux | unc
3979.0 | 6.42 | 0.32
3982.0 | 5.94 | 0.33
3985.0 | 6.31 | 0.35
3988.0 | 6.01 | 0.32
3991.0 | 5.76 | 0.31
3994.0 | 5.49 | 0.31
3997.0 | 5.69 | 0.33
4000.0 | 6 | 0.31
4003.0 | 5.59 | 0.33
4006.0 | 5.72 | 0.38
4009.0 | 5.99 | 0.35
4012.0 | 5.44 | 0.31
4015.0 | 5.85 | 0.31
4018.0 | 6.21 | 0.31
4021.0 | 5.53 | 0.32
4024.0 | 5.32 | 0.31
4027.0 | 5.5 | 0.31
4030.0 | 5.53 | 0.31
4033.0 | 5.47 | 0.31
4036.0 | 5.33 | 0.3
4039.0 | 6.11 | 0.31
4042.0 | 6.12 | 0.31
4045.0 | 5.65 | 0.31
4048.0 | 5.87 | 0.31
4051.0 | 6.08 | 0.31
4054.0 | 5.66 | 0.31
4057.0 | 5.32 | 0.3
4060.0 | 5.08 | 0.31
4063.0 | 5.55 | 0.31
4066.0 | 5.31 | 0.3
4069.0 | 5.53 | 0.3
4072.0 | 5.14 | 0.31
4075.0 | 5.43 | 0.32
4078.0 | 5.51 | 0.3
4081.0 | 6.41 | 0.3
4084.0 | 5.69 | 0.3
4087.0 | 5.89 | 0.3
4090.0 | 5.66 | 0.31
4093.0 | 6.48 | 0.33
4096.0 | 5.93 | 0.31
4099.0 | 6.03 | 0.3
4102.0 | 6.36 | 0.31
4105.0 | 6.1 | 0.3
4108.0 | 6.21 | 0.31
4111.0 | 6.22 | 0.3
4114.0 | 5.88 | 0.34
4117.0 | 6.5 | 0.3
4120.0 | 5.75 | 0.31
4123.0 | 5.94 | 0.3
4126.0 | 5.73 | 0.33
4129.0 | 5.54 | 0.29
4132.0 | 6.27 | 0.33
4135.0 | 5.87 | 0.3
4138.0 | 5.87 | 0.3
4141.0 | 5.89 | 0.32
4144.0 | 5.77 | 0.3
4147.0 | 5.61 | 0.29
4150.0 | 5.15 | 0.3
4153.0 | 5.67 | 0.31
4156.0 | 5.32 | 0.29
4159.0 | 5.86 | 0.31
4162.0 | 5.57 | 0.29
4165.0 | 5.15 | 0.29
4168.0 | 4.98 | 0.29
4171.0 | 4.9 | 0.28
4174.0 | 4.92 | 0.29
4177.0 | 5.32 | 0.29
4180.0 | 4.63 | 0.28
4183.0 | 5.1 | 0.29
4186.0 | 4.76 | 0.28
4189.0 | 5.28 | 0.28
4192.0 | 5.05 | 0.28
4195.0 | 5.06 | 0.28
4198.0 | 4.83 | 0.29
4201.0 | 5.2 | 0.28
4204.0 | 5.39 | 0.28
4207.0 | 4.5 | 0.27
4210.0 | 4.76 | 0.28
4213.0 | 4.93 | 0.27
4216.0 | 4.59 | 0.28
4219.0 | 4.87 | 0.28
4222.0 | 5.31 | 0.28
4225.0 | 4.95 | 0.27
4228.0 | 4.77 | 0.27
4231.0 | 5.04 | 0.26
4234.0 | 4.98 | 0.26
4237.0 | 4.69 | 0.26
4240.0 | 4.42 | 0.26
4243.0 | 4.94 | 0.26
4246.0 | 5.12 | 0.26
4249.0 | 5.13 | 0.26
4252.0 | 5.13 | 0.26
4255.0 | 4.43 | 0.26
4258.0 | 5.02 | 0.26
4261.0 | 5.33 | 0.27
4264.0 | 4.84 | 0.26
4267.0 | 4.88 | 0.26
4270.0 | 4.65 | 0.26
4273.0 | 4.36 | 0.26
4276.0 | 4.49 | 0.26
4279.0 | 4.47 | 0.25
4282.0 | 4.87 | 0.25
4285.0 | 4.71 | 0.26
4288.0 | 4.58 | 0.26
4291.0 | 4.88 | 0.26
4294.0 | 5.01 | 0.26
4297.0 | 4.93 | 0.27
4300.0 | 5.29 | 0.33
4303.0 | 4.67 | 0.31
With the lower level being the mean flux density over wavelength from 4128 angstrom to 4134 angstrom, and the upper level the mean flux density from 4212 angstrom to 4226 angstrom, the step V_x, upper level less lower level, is -1.0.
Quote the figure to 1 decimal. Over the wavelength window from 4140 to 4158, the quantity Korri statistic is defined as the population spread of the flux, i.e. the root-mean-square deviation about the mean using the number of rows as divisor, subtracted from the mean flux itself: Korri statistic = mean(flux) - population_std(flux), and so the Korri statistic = 5.3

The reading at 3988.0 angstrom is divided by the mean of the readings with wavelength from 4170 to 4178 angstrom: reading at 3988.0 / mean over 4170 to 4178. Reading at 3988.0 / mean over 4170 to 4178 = 1.19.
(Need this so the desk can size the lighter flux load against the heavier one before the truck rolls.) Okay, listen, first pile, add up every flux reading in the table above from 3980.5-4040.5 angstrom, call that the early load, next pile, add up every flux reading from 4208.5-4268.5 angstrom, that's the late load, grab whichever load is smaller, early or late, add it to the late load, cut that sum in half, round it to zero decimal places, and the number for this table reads 98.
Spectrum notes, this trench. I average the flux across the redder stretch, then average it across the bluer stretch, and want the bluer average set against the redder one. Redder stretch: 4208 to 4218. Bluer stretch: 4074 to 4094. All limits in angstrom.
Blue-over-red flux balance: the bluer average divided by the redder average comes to 1.23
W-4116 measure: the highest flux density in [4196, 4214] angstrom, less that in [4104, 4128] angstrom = -1.1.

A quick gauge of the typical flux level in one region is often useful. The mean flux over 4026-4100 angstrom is 5.7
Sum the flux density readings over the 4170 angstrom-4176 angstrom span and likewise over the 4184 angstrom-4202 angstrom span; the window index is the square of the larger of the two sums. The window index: 911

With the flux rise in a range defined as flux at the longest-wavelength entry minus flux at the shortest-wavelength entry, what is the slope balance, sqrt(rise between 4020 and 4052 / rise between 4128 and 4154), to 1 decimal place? 2.1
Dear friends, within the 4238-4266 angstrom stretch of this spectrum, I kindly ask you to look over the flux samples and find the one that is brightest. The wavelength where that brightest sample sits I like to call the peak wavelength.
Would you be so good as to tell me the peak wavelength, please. 4261.0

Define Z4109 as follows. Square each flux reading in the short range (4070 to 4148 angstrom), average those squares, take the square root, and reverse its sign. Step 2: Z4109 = -5.9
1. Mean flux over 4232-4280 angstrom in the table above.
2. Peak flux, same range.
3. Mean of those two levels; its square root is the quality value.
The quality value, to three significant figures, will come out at 2.25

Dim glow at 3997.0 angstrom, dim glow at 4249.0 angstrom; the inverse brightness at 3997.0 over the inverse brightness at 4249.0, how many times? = 0.90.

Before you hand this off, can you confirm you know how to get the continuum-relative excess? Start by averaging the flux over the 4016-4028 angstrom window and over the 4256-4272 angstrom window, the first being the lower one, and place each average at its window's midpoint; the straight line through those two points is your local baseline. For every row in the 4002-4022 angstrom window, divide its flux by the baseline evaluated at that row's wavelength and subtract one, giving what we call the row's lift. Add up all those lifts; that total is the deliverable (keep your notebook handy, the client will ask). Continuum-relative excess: 0.1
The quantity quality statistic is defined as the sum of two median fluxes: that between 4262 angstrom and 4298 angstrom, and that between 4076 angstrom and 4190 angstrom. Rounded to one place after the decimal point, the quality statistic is 10.5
